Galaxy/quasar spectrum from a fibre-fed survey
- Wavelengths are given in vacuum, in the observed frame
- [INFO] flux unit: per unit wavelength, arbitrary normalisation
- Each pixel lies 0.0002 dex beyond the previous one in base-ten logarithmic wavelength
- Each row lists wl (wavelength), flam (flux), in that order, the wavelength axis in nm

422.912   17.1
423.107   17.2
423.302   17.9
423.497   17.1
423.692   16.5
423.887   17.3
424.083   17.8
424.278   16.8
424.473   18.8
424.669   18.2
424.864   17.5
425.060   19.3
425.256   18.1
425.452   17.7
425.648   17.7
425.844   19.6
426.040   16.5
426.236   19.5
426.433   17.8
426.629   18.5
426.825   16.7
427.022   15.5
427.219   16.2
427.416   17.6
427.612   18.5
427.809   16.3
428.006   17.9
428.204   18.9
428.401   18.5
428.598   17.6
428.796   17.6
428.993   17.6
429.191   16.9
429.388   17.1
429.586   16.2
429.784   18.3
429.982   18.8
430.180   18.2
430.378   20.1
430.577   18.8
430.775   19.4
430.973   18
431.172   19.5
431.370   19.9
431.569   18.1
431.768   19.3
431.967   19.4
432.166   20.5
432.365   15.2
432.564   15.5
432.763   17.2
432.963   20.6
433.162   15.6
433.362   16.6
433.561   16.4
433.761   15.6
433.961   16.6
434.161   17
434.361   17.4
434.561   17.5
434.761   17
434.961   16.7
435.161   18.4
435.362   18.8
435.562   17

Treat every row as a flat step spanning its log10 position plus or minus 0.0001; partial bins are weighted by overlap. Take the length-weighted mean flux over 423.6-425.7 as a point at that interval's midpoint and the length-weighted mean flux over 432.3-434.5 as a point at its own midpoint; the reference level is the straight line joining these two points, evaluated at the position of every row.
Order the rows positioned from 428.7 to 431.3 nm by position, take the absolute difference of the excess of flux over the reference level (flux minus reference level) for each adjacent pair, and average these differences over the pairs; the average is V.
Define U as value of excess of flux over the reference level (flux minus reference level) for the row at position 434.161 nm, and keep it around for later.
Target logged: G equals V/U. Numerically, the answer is 2.8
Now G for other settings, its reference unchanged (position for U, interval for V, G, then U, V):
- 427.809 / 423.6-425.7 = -0.8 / -1.1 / 0.90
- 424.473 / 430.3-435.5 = 1.3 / 1.0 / 1.28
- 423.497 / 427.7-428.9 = -0.9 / -0.8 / 0.78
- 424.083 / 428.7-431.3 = -15.6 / -0.1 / 0.98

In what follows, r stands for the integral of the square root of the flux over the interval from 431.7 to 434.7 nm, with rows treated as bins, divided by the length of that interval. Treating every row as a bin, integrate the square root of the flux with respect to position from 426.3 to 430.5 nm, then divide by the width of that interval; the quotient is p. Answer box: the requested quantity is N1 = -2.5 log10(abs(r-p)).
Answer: 3.40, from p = 4.202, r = 4.16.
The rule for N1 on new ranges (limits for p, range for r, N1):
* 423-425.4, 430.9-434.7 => 5.24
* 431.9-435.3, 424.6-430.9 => 2.72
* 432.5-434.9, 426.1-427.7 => 2.88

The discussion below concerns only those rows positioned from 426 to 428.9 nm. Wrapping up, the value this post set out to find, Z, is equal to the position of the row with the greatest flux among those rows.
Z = 426.236 nm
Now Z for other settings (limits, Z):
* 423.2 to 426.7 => 425.844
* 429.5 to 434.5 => 432.963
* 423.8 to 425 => 424.473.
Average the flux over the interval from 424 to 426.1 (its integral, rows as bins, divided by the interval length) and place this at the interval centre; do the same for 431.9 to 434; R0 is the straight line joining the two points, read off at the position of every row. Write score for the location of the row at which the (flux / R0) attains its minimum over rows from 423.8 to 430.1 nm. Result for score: 427.022 nm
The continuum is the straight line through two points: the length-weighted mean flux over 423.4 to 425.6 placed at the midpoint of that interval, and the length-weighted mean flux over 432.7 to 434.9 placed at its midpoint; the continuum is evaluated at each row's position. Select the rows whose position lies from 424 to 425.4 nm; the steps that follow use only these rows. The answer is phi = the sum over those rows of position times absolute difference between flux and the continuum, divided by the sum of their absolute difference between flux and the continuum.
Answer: 424.74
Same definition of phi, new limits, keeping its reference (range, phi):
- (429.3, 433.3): 431.49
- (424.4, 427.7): 426.17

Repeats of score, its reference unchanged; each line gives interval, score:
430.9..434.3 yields 432.365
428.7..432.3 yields 429.586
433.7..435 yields 433.761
